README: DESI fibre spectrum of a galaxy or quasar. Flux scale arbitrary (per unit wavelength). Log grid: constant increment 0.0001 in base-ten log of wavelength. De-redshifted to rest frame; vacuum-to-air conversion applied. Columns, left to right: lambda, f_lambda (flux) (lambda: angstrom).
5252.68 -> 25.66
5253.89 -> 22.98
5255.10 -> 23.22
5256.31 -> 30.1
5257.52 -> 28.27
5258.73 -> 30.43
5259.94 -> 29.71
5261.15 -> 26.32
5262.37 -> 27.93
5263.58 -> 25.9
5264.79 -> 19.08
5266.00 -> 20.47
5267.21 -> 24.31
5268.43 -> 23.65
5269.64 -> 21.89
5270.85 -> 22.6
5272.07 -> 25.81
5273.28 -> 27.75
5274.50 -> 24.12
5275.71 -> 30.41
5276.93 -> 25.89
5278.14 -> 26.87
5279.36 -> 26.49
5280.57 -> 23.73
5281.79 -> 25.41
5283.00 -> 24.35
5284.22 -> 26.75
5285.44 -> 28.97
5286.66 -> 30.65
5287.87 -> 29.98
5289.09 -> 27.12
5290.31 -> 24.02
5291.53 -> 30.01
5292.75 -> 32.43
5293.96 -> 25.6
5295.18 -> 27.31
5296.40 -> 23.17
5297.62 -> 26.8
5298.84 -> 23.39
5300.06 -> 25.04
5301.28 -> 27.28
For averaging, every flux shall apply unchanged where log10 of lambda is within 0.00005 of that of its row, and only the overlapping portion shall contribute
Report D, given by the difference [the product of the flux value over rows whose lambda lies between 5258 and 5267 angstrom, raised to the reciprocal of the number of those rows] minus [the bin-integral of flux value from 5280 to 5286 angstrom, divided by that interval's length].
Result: -0.5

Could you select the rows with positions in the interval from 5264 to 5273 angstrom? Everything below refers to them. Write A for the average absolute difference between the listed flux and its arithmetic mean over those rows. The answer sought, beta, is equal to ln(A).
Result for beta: 0.57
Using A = 1.8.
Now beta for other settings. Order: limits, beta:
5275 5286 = 0.42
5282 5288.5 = 0.73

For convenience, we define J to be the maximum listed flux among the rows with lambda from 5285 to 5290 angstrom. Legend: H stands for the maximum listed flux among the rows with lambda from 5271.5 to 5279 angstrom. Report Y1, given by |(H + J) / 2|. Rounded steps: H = 30.41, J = 30.65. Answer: 30.5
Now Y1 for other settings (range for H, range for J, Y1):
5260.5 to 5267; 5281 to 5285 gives 27.3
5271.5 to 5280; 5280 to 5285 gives 28.6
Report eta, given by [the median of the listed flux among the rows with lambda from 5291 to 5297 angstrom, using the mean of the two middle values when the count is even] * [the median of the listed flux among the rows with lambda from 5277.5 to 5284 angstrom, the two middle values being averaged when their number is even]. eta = 694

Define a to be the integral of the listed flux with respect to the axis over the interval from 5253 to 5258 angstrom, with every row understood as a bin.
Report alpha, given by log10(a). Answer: 2.11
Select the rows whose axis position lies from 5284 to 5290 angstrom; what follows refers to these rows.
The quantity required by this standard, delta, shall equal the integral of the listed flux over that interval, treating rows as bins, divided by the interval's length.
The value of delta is 28.6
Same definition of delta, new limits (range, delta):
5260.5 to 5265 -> 25.3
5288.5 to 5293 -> 28.0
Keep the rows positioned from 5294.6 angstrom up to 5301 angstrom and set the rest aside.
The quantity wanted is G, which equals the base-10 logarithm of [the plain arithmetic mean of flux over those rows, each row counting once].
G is 1.40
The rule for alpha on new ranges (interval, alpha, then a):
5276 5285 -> 2.37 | 233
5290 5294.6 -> 2.11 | 130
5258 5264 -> 2.23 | 169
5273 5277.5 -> 2.08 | 121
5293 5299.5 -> 2.22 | 167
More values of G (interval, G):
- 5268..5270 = 1.36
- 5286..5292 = 1.45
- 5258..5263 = 1.46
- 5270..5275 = 1.40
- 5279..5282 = 1.40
